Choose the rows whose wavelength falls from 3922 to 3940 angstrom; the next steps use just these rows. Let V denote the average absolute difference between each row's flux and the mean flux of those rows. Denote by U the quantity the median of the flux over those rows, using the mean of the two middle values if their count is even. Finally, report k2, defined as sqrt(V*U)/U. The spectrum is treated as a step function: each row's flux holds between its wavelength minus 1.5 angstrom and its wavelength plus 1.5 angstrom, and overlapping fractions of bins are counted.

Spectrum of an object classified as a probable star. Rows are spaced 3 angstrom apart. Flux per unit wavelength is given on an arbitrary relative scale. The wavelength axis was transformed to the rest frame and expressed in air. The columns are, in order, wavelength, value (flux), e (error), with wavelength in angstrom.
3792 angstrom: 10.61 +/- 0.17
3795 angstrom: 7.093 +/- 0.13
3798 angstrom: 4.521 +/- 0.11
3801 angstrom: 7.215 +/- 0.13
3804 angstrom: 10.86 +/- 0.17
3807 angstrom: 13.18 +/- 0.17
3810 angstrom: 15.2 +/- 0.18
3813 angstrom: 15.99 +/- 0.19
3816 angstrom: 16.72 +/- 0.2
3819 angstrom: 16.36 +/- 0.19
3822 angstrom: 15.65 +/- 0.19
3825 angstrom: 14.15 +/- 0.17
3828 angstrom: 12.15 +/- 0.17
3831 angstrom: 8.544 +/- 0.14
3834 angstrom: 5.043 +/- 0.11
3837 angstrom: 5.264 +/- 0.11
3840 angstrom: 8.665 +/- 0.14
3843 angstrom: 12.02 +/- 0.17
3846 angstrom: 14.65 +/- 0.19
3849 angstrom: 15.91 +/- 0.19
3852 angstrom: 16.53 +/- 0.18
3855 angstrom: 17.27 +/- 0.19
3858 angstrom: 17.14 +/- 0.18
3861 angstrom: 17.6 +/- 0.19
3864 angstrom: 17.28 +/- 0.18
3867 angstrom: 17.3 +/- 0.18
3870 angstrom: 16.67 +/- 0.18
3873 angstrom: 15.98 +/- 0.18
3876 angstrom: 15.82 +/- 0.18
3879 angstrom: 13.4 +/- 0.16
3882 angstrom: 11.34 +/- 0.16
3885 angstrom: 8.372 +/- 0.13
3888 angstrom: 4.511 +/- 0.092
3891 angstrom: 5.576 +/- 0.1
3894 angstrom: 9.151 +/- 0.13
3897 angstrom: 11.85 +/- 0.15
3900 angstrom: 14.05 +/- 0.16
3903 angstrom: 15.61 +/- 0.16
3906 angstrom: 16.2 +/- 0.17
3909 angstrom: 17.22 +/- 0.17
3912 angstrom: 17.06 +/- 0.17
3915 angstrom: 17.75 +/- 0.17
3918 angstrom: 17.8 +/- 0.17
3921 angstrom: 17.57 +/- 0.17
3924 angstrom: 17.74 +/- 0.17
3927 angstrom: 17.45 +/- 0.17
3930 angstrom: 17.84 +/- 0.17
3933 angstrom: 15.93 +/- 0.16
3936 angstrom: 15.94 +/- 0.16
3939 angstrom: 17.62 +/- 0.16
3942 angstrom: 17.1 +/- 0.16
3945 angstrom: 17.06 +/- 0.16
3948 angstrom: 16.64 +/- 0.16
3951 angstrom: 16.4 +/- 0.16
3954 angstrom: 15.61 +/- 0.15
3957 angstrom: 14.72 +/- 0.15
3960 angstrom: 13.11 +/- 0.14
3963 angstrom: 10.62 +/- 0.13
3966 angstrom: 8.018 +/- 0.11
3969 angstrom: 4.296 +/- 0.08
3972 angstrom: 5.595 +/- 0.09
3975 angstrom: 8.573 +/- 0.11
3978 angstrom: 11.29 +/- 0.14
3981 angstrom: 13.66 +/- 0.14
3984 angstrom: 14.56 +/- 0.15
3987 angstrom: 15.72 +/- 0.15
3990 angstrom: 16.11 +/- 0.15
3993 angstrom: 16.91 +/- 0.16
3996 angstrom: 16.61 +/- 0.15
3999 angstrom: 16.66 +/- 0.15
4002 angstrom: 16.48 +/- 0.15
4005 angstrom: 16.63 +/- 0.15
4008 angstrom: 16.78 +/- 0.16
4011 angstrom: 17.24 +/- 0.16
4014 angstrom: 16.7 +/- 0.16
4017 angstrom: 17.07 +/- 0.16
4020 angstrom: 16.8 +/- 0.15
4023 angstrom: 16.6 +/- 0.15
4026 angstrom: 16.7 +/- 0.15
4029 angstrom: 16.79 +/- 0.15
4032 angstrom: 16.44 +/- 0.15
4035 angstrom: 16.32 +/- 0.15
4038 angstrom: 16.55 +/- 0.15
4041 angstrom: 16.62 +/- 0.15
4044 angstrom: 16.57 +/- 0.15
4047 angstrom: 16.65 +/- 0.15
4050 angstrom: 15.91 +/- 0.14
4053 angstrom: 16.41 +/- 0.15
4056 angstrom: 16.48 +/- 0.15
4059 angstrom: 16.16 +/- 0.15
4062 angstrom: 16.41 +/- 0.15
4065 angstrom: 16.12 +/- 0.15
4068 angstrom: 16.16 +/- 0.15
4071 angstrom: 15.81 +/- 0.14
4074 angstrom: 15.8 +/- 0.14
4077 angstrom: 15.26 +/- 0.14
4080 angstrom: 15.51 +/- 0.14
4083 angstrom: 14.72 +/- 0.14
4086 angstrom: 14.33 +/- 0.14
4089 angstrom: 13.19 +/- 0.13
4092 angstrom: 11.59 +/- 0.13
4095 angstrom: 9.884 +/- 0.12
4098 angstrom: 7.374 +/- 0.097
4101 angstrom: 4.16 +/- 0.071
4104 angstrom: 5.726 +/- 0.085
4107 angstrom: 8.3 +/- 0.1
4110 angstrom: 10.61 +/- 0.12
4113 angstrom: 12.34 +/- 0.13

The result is 0.21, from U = 18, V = 0.8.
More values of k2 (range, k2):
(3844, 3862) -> 0.22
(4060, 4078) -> 0.14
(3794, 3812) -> 0.61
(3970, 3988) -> 0.50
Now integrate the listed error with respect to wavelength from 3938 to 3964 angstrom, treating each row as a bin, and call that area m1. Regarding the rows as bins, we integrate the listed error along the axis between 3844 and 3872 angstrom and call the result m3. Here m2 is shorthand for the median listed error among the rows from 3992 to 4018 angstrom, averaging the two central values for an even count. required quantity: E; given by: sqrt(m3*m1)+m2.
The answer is 4.68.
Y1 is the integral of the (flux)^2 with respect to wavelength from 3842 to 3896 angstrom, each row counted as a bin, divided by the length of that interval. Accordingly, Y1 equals 205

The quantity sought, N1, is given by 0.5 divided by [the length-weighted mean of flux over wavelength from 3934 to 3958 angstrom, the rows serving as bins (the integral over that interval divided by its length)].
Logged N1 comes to 0.030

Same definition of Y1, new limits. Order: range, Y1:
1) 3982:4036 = 272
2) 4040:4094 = 242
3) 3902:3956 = 287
